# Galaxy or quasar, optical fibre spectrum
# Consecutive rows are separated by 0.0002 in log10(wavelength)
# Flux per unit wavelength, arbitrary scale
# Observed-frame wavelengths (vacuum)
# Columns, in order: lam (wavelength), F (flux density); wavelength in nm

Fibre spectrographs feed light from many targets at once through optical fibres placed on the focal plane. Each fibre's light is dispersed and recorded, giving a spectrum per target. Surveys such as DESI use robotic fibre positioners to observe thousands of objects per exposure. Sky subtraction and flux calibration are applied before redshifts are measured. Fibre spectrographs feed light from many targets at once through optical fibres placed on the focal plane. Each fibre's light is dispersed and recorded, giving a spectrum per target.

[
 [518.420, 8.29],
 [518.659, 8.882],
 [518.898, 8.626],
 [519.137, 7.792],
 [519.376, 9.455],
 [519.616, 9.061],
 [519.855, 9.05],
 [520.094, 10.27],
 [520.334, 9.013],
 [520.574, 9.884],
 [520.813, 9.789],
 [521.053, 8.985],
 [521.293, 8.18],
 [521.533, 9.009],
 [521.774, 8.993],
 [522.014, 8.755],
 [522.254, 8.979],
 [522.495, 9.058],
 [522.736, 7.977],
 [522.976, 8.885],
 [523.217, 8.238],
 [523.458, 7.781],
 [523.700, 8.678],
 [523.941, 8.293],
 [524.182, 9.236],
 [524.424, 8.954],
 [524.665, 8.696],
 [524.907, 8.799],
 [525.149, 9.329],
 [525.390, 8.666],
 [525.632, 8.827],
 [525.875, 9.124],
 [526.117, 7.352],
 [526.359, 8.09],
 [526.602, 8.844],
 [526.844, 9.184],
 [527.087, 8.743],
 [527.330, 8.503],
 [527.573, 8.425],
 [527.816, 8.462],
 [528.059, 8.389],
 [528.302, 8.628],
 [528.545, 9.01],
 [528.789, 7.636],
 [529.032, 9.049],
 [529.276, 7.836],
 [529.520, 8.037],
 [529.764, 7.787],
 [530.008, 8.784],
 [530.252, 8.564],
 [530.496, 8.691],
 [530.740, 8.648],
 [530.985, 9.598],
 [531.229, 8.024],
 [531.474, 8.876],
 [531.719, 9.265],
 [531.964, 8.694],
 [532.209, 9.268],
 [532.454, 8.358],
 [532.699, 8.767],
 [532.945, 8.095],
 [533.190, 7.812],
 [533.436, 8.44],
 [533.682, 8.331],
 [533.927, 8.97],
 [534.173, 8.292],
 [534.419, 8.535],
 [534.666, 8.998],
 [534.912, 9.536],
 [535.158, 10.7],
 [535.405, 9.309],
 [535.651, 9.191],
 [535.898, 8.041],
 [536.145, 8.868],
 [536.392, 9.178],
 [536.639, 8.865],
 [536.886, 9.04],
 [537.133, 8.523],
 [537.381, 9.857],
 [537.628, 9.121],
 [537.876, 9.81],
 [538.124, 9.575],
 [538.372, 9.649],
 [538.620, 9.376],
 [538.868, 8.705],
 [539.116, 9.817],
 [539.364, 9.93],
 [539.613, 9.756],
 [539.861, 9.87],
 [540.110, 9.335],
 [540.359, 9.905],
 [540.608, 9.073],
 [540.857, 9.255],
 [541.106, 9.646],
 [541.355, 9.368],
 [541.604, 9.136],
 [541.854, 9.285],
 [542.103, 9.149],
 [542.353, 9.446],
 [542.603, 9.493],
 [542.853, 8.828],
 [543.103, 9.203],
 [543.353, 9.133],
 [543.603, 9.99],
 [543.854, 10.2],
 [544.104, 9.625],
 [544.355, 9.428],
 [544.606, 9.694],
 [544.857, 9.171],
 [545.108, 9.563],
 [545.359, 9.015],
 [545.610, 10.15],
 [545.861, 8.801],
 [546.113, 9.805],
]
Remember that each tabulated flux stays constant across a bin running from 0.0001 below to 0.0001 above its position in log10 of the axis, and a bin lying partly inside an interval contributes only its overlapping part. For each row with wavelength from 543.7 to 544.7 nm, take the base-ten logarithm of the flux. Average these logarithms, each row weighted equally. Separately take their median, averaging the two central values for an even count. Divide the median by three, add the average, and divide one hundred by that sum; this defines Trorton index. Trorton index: 76.0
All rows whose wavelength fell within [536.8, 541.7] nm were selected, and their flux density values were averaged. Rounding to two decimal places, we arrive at 9.44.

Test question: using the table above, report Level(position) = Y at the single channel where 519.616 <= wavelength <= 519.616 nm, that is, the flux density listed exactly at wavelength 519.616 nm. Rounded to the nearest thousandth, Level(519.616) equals 9.061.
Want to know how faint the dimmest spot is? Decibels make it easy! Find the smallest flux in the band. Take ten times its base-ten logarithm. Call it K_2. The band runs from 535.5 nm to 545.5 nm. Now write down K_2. 9.1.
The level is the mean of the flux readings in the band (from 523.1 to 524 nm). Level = 8.2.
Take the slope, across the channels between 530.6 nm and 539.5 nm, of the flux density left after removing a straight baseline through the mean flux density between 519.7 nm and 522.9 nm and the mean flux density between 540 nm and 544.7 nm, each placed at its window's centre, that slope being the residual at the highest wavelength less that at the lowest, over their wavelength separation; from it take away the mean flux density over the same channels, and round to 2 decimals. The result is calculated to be -8.87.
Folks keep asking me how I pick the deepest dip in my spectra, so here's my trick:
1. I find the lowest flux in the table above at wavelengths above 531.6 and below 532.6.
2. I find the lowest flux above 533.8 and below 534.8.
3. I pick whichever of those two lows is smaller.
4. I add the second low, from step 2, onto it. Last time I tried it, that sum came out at 16.6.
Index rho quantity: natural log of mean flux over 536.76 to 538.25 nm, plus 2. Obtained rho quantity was 4.23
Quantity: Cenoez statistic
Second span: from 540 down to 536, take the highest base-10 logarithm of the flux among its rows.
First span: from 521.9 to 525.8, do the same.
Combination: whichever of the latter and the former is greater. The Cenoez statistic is 1.00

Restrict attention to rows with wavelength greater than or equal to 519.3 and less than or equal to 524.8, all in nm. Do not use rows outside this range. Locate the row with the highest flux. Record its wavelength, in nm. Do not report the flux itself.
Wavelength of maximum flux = 520.094 nm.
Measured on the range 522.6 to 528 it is 525.149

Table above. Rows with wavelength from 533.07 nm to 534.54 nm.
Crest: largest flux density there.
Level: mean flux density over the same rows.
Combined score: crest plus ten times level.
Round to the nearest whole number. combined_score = 93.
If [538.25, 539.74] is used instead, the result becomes 105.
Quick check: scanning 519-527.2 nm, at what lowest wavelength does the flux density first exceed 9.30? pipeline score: 519.376 nm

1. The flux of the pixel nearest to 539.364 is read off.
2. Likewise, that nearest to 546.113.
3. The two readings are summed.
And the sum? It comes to 19.7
